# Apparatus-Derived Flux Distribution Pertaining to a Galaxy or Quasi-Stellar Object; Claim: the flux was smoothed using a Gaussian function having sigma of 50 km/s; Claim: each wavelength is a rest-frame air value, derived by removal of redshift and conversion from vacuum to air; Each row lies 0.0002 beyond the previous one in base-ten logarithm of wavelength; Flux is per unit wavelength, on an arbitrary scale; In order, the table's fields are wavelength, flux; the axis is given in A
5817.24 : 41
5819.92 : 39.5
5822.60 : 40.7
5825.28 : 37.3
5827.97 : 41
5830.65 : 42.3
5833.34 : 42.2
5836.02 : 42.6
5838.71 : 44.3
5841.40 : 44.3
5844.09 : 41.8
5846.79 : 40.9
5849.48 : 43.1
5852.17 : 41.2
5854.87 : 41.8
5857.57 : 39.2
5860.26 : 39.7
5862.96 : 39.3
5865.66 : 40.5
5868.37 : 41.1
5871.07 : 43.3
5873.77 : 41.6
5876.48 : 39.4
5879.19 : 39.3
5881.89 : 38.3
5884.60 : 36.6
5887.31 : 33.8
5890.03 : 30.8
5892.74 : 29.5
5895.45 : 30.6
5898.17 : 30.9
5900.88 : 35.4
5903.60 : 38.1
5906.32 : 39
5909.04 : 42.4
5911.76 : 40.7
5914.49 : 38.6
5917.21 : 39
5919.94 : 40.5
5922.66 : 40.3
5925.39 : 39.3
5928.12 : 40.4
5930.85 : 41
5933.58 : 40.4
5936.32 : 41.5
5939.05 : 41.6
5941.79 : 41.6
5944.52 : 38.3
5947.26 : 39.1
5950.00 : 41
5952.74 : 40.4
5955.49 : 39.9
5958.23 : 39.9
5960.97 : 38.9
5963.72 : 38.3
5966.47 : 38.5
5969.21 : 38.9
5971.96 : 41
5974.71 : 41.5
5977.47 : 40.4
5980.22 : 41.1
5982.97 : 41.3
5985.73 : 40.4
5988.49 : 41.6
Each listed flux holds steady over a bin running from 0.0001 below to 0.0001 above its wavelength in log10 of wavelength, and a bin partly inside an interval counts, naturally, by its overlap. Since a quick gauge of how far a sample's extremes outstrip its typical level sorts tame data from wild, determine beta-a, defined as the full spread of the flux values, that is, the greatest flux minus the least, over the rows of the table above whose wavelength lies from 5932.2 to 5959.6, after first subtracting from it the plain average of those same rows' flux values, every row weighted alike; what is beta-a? -37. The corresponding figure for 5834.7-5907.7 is -24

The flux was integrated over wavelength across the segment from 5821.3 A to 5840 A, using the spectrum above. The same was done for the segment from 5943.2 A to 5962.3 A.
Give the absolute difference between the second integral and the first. 19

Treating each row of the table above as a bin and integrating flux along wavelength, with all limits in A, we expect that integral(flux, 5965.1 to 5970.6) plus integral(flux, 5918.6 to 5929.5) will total 651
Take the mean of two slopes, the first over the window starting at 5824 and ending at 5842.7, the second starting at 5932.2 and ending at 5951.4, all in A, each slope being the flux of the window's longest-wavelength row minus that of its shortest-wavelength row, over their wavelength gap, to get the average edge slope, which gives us 0.24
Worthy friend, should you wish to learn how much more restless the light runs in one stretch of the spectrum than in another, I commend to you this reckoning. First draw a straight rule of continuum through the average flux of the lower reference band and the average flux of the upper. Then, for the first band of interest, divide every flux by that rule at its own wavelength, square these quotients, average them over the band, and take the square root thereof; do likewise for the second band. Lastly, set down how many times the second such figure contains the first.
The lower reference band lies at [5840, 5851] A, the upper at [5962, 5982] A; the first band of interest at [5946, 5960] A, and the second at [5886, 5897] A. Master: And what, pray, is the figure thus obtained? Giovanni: 0.76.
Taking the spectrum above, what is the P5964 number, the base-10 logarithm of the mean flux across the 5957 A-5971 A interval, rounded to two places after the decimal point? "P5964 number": 1.59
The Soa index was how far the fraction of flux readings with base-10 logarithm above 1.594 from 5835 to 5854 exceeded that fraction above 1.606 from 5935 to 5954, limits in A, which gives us 0.29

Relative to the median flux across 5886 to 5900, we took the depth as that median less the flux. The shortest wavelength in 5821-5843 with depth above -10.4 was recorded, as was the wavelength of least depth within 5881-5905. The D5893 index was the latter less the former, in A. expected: 59.3 A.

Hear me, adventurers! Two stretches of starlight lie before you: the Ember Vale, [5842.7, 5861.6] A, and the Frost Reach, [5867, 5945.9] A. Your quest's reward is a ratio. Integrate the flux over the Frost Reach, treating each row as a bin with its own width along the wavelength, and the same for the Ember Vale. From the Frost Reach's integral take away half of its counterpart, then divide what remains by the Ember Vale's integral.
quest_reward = 3.4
